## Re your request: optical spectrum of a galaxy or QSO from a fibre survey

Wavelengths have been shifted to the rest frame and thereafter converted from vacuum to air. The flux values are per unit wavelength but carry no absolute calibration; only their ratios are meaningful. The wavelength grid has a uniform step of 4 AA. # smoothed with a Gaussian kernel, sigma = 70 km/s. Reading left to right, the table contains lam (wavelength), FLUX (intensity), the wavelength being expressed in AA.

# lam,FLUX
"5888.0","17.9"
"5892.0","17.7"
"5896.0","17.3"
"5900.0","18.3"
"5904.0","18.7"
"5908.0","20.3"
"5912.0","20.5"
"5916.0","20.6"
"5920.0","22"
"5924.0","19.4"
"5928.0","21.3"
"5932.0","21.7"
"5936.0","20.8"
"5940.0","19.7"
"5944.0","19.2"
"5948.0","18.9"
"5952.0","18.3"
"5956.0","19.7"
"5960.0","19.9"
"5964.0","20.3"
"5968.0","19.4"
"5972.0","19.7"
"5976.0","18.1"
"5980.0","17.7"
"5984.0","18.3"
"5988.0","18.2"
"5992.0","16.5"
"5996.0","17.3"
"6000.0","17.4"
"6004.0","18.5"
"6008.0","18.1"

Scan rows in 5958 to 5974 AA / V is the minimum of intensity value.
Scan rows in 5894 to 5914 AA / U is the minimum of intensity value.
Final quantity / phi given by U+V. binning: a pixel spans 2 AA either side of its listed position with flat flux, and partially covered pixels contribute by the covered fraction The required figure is 36.7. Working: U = 17.3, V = 19.4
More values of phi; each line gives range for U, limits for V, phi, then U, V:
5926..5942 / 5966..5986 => 37.4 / 19.7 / 17.7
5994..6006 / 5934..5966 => 35.6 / 17.3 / 18.3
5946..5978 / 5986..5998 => 34.6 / 18.1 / 16.5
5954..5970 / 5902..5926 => 38.1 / 19.4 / 18.7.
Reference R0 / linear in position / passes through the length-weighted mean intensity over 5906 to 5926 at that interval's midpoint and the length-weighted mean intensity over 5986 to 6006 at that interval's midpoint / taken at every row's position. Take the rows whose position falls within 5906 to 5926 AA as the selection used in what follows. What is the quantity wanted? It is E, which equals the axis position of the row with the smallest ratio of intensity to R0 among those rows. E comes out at 5924.0 AA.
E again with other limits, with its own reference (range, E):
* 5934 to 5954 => 5952.0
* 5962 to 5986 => 5980.0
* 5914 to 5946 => 5924.0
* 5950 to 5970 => 5952.0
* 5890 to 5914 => 5896.0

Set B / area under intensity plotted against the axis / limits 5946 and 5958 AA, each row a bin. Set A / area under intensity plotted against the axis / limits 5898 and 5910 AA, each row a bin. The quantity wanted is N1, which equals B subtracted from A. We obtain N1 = 2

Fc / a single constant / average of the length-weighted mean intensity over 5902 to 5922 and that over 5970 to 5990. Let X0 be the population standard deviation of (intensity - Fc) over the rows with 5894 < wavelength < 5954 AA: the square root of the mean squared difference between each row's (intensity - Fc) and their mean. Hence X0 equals 1.33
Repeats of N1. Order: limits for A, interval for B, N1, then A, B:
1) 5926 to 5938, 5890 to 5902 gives 42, 255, 213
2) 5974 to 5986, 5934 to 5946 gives -22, 216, 239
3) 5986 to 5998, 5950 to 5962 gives -24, 208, 232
